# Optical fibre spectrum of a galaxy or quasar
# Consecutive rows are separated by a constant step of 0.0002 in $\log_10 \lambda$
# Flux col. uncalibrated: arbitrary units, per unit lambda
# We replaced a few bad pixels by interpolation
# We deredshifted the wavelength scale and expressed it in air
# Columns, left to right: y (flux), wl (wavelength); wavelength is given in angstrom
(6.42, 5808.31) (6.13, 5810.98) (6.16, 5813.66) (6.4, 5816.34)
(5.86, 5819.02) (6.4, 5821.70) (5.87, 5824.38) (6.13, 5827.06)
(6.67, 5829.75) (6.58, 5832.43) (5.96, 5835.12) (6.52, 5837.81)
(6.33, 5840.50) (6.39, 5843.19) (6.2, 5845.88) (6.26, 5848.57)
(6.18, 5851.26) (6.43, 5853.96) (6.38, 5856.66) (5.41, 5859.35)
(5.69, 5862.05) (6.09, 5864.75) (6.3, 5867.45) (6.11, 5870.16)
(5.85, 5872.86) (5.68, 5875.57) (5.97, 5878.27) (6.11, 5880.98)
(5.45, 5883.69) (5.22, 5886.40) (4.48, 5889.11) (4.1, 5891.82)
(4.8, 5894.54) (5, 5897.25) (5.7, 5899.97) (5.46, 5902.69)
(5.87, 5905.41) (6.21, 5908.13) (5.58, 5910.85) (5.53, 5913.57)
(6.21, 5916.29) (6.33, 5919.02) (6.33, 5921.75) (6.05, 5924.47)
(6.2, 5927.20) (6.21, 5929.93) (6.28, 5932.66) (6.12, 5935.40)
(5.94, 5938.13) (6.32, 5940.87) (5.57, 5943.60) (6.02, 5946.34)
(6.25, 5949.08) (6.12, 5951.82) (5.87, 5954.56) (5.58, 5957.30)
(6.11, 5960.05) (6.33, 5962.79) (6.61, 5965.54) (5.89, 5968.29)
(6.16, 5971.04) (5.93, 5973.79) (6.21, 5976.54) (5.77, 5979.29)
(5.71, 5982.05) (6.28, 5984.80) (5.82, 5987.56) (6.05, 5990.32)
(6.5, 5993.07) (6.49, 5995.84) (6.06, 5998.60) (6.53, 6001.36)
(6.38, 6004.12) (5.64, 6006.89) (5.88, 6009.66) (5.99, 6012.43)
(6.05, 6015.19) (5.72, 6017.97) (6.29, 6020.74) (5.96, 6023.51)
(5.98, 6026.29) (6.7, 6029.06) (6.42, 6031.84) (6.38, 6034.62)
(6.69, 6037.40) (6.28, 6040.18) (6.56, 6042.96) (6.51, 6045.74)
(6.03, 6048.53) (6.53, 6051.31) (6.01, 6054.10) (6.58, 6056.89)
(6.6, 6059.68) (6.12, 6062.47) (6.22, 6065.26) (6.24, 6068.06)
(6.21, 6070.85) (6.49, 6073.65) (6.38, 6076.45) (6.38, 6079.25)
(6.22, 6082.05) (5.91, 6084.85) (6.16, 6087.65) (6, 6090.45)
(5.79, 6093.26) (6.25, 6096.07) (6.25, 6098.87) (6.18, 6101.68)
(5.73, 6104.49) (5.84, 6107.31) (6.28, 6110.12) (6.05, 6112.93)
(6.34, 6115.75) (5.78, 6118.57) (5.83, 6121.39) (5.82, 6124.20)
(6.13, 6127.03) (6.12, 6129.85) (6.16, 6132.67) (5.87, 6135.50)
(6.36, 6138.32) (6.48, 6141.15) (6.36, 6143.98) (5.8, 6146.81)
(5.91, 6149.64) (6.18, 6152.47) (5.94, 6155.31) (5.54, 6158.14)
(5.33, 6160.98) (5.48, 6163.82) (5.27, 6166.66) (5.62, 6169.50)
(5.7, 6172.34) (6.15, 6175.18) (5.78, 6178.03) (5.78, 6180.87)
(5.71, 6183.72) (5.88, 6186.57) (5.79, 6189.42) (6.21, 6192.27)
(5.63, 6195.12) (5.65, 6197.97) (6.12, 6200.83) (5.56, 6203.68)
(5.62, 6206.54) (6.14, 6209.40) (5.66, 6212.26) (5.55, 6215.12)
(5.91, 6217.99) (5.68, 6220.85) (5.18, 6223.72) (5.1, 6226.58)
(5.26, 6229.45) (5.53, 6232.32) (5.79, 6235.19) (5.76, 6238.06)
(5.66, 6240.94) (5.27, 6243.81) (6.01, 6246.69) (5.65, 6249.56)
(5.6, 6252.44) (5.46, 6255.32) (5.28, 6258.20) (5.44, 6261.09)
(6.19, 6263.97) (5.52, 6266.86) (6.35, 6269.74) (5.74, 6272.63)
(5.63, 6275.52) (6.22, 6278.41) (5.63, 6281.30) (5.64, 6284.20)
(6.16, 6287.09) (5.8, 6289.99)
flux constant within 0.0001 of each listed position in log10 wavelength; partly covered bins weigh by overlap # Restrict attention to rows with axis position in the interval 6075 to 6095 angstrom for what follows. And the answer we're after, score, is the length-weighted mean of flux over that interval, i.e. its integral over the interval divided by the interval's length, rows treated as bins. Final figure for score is 6.1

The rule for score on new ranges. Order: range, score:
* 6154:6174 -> 5.6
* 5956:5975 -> 6.1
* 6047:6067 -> 6.3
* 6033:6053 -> 6.4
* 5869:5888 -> 5.8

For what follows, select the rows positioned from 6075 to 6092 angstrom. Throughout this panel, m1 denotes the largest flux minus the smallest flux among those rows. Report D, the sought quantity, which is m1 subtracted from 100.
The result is 99.5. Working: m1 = 0.47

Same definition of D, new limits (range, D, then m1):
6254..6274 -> 98.9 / 1.07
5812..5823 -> 99.5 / 0.54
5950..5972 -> 99.0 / 1.03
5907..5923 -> 99.2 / 0.80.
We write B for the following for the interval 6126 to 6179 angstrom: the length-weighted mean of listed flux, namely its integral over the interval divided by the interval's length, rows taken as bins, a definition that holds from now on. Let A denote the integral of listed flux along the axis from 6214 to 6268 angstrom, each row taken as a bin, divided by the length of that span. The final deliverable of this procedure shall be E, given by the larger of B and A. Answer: 5.90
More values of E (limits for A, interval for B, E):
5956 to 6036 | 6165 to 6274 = 6.12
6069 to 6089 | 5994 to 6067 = 6.25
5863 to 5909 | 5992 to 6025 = 6.12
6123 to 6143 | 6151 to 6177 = 6.14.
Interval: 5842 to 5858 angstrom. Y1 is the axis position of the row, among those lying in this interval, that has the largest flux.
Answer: 5853.96 angstrom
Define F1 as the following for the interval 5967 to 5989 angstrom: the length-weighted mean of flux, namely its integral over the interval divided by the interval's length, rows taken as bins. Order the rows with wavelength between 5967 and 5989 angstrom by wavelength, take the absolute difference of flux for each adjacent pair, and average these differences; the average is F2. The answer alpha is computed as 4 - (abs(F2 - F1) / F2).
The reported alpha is -13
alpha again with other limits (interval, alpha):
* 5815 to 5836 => -9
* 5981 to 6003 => -12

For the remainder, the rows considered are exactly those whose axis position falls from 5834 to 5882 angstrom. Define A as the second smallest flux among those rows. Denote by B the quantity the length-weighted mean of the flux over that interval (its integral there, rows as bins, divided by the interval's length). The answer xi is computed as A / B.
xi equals 0.931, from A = 5.68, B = 6.10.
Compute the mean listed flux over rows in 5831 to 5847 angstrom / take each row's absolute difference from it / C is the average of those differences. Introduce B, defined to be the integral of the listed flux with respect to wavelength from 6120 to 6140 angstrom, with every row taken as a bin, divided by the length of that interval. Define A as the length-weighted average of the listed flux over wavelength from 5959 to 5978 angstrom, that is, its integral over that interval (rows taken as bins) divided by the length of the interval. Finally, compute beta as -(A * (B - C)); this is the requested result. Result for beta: -36.3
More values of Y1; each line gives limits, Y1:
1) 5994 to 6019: 6001.36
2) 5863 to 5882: 5867.45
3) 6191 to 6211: 6192.27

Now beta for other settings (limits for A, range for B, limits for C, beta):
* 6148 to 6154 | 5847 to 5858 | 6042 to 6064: -36.6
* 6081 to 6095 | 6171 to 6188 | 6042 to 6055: -33.6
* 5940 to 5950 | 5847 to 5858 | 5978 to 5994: -36.4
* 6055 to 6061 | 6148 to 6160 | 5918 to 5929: -37.7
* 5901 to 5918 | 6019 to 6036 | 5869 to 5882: -35.7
